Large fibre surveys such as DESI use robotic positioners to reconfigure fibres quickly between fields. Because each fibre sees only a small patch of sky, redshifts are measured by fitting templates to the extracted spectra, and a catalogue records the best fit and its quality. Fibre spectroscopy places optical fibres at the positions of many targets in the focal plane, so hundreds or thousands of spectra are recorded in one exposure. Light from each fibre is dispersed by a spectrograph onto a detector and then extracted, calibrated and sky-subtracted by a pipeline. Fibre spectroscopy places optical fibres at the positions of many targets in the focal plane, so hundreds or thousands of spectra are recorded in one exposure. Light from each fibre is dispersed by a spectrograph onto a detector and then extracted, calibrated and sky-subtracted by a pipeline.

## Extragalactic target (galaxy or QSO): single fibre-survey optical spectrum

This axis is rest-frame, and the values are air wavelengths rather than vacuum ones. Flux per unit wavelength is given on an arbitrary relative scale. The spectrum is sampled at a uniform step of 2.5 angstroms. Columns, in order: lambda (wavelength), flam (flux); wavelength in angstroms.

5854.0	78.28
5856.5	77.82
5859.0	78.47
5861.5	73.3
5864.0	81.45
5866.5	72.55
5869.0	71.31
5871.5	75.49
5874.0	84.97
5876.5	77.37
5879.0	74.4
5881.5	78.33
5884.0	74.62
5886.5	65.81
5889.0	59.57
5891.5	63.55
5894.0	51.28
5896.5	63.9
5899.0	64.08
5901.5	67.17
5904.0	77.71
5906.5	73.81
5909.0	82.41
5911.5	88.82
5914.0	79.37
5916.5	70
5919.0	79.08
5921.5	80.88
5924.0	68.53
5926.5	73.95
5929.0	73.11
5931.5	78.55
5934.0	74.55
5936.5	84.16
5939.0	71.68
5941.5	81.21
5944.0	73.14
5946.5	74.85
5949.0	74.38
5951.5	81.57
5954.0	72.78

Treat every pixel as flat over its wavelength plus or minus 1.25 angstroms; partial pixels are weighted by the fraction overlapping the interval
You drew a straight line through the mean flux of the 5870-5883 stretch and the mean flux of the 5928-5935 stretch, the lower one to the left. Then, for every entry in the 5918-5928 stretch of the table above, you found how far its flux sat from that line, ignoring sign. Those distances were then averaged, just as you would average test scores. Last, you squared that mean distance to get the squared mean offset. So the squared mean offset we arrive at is 18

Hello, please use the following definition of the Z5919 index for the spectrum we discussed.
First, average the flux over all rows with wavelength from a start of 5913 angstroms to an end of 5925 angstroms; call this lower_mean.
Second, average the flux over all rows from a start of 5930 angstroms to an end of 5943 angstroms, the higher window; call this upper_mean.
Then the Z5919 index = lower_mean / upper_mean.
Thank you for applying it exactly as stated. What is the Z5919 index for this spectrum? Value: 0.97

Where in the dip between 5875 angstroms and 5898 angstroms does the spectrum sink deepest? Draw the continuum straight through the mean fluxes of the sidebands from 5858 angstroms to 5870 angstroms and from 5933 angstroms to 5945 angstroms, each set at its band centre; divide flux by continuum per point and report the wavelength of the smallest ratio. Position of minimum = 5894.0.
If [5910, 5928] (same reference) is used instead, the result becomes 5924.0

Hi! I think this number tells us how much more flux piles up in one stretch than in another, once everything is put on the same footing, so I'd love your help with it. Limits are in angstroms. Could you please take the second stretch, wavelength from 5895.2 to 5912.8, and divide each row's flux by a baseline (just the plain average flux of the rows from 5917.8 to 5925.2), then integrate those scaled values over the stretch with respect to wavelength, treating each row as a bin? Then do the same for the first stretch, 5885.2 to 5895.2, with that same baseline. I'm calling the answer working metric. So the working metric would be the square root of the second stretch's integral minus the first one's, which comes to 3.0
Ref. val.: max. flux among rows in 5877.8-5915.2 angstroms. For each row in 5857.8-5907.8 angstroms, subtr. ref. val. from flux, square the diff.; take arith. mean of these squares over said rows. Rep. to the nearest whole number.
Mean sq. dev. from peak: 365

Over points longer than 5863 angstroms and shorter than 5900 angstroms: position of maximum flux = 5874.0 angstroms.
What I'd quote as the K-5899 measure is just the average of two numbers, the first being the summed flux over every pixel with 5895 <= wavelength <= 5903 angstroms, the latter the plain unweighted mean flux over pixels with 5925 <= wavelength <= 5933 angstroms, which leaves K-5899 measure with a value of 135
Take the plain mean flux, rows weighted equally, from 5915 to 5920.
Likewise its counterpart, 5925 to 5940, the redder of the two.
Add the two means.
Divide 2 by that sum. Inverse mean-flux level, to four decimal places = 0.0133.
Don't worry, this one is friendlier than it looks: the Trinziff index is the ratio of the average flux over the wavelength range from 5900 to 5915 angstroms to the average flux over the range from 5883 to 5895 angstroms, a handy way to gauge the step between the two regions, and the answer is 1.24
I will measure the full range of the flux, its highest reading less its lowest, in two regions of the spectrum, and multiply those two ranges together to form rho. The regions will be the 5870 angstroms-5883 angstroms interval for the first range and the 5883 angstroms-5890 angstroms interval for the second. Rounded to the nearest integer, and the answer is 159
